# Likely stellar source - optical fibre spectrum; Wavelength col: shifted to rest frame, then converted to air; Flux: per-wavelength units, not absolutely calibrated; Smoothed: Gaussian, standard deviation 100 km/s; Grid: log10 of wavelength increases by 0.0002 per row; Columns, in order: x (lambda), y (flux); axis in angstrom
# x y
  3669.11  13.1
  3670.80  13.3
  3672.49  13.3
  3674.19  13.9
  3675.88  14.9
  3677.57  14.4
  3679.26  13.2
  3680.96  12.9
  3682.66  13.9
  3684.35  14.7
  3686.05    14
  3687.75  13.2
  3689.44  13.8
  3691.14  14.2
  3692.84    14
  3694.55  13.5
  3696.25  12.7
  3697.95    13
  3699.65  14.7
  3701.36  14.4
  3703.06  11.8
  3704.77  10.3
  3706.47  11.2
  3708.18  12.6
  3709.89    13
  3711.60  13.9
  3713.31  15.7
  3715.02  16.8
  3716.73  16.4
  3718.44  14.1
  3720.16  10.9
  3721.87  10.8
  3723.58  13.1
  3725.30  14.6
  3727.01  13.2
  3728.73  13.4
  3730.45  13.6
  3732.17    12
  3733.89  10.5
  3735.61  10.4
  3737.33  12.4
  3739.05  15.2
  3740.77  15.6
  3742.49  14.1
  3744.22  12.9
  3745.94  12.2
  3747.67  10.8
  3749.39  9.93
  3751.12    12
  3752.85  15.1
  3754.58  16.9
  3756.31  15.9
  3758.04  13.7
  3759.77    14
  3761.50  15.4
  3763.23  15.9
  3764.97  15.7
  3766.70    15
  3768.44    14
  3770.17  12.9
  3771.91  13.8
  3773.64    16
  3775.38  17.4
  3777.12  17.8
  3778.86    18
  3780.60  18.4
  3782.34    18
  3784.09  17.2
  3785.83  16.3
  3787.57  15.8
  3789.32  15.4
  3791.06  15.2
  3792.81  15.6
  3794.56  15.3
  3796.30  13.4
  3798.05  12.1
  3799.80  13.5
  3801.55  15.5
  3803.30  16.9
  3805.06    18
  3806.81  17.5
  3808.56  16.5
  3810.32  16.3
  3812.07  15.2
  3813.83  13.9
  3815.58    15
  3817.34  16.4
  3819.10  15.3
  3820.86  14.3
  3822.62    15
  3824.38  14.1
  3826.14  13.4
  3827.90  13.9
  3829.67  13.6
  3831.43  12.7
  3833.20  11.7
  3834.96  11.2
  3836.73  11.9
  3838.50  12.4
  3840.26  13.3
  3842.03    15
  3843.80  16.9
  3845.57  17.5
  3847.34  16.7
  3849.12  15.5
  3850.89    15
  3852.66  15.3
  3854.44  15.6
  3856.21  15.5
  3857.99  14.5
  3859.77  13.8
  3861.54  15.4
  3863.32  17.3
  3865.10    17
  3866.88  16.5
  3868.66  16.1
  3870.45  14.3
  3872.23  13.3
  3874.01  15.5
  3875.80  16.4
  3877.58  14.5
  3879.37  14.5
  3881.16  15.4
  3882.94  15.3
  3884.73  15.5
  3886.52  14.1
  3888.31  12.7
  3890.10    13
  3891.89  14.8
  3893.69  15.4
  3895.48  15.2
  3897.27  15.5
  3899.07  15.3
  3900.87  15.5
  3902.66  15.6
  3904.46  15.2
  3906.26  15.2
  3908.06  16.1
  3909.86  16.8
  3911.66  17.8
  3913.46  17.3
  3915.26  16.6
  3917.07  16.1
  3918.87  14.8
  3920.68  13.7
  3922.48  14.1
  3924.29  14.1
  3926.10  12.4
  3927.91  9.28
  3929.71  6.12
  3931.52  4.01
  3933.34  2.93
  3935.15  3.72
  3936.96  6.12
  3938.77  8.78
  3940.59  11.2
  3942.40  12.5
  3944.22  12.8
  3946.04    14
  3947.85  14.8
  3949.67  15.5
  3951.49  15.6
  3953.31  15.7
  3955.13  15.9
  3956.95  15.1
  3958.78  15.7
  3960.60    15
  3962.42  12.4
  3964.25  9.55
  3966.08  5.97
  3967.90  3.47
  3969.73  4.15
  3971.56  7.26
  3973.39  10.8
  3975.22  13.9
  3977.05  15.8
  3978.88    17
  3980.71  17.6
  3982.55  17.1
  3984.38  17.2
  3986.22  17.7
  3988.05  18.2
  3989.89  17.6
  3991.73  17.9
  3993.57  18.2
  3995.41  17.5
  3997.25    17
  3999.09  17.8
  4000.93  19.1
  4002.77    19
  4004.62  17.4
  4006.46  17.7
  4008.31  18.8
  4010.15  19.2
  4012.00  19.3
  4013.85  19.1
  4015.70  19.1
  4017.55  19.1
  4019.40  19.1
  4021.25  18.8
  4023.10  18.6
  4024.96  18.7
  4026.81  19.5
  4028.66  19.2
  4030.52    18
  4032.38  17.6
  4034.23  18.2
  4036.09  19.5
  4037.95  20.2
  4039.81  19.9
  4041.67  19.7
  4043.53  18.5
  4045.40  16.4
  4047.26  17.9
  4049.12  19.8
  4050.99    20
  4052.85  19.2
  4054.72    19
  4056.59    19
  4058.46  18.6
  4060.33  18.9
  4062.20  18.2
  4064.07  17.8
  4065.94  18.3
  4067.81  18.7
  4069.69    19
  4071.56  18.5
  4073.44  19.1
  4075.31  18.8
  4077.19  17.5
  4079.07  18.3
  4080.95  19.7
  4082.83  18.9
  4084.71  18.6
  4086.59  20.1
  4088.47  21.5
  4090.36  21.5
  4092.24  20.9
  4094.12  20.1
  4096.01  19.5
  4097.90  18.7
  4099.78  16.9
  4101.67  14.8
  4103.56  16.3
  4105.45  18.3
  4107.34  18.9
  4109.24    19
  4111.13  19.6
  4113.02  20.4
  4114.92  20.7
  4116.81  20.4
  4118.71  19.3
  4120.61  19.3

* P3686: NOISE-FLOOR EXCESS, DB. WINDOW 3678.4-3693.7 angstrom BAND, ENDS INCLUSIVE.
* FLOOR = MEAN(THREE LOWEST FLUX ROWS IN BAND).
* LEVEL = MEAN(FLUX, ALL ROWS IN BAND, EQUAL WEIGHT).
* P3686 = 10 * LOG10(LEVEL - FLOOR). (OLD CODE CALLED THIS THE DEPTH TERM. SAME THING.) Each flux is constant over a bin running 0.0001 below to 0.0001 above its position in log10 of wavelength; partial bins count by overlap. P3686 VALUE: -1.8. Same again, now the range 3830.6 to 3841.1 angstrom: -2.2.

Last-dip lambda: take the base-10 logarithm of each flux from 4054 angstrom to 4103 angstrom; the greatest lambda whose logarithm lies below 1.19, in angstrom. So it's 4101.67 angstrom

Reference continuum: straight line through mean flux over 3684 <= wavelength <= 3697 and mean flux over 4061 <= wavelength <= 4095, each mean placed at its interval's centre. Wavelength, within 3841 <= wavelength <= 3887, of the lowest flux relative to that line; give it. 3872.23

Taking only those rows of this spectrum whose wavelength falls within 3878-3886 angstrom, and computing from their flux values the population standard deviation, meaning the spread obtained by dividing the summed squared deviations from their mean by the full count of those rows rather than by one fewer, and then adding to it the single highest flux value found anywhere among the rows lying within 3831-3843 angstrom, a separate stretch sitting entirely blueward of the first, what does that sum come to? 15.4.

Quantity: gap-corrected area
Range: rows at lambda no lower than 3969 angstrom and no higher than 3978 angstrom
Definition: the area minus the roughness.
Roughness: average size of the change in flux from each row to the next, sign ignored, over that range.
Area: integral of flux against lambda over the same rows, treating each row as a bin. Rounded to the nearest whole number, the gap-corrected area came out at 92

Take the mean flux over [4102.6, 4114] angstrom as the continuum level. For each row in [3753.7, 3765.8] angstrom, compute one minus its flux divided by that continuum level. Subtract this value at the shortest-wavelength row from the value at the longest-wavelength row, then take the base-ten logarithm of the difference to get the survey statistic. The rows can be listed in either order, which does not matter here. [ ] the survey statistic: -1.2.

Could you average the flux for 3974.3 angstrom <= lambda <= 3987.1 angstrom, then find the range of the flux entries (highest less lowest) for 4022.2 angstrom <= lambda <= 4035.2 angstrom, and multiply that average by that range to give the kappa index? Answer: 32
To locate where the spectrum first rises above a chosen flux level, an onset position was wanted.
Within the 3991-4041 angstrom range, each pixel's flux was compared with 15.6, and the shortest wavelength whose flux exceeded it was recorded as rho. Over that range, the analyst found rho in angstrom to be 3991.73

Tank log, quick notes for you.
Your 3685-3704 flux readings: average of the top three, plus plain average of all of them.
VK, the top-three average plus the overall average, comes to 28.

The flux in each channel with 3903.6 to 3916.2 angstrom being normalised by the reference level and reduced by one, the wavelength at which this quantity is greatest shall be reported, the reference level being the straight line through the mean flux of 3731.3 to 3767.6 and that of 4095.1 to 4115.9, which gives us 3911.66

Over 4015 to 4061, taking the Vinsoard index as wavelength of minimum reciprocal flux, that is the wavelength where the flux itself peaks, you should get 4037.95 angstrom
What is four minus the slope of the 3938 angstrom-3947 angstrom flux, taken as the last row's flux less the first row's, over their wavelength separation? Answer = 3.3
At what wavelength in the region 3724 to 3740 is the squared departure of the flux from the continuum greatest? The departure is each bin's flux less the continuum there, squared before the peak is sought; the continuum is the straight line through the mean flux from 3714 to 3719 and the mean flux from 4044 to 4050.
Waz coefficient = 3735.61 angstrom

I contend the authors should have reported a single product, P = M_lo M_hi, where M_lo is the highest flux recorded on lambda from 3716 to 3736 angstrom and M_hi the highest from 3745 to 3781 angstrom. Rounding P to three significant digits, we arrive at 302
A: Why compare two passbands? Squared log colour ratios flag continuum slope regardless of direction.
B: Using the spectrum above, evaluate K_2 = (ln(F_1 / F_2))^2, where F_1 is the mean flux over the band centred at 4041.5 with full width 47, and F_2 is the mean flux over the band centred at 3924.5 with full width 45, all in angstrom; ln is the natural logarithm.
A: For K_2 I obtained 0.18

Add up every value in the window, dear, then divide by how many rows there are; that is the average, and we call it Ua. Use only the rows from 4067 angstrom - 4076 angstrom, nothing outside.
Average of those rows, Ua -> 19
